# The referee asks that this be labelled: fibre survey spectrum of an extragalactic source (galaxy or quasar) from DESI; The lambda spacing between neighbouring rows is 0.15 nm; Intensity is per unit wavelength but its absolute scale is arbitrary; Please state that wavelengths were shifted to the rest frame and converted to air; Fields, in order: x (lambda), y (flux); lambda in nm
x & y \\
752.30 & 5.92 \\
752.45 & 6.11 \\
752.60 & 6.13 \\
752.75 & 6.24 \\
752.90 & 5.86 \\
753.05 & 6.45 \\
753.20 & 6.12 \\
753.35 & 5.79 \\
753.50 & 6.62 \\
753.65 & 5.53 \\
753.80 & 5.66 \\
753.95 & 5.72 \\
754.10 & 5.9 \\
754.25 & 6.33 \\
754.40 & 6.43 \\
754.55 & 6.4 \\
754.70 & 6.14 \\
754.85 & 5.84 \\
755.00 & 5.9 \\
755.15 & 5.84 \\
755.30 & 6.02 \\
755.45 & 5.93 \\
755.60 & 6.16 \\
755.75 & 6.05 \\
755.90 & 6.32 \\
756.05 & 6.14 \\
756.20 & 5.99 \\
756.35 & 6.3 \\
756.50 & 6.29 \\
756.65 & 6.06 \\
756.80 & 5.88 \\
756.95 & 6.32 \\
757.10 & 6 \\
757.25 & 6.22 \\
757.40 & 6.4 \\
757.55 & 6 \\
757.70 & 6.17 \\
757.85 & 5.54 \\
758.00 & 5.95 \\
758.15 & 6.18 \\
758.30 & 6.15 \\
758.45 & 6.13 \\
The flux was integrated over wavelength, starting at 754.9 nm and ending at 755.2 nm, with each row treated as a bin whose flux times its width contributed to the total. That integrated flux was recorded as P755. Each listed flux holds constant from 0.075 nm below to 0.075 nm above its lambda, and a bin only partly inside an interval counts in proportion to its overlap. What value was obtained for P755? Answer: 1.76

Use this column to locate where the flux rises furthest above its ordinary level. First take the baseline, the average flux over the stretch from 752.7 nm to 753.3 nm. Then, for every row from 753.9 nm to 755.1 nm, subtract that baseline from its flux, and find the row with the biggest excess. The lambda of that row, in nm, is 754.40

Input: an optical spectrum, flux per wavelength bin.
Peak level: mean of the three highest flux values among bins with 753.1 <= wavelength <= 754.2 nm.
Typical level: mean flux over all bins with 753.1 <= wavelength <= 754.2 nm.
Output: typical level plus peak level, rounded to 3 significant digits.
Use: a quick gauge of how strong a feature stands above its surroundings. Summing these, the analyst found 12.1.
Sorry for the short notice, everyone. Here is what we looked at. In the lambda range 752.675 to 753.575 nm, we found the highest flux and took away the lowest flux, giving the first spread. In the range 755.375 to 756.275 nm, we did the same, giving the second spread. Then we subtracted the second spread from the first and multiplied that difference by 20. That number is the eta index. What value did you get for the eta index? 9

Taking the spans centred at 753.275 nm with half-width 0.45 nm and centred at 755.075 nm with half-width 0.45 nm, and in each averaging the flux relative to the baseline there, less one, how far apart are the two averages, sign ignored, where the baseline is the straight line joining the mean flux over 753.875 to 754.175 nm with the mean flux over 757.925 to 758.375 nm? 0.04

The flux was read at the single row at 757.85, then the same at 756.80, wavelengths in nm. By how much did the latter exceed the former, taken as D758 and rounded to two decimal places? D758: 0.34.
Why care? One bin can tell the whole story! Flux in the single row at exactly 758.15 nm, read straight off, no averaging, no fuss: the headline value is 6.18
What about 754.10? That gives 5.9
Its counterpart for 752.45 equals 6.11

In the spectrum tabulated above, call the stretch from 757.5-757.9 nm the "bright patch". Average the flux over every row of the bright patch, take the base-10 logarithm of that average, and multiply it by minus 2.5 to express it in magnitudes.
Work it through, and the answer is -1.93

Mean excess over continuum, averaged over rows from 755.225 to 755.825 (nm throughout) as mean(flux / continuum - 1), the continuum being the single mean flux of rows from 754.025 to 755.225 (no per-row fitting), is -0.009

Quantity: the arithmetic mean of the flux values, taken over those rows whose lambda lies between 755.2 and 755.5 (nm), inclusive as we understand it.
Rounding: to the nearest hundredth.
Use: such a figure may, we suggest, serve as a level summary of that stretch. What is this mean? 5.97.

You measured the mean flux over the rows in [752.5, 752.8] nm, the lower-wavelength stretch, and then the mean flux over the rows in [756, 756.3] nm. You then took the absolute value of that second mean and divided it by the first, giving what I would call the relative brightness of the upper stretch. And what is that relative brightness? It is 0.98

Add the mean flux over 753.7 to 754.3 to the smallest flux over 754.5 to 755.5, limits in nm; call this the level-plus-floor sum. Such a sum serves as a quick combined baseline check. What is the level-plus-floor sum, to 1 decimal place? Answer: 11.7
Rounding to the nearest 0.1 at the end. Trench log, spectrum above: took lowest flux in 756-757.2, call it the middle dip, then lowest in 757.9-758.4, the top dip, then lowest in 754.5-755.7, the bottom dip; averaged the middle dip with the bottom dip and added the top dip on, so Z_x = 11.8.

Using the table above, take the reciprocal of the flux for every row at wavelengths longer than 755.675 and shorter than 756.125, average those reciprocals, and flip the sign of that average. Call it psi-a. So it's -0.162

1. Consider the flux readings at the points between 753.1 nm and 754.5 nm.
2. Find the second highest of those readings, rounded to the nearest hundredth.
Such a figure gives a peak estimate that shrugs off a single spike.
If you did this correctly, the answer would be 6.43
